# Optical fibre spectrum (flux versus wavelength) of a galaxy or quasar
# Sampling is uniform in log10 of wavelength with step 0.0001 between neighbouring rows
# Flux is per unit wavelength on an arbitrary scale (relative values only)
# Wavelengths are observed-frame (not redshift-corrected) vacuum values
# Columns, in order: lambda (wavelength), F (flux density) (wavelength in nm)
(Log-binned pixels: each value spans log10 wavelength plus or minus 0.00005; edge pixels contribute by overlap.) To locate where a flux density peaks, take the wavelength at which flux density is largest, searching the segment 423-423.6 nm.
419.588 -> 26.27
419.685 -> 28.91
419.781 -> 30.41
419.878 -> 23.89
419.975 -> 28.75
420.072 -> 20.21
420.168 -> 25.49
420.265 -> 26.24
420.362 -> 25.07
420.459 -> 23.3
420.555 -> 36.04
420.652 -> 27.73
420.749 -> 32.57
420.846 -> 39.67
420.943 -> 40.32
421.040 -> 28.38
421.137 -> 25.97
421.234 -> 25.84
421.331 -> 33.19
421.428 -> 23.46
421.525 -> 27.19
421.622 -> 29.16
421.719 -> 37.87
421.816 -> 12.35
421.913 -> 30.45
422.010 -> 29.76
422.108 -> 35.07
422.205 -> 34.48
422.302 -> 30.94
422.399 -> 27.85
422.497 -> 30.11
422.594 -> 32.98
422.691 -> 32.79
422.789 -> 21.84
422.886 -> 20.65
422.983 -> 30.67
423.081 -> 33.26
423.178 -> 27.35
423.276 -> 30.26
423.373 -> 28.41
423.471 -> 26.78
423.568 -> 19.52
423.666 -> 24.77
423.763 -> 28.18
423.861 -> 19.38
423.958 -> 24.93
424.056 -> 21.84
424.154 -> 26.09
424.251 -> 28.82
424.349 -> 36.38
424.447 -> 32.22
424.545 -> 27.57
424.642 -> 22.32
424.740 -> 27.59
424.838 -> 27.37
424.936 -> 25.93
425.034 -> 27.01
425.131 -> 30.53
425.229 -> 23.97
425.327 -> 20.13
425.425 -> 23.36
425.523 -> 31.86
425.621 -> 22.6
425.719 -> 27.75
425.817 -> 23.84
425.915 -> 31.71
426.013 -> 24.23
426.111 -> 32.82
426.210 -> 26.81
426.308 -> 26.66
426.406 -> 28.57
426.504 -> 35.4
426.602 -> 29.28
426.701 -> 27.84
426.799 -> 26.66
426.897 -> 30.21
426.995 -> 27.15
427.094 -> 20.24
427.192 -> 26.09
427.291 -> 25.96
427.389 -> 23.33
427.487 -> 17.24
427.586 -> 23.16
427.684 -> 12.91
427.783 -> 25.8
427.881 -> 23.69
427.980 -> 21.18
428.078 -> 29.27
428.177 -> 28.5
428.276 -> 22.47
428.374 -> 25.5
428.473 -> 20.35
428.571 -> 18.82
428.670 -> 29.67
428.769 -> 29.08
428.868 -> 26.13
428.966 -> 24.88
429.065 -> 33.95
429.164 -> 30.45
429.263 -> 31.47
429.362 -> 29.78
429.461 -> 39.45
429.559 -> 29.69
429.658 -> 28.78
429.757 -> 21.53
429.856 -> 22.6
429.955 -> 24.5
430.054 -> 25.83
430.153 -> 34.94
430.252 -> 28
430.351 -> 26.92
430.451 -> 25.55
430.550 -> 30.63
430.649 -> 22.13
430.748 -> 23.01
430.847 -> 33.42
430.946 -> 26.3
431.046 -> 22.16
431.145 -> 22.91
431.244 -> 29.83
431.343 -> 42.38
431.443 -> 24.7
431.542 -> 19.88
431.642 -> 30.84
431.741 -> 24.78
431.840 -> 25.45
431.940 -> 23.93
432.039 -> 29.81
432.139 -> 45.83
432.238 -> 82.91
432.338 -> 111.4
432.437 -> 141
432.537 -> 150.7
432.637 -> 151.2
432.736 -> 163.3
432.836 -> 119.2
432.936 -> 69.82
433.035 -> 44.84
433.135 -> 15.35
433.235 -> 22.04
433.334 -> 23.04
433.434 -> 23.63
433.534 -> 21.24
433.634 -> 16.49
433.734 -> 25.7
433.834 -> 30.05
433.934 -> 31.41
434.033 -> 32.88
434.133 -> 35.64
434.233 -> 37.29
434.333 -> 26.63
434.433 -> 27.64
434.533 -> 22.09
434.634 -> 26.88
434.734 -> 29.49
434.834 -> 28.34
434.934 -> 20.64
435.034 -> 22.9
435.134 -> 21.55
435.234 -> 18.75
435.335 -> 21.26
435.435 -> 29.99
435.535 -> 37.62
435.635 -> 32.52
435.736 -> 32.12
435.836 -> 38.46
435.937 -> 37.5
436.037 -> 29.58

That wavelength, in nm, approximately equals 423.081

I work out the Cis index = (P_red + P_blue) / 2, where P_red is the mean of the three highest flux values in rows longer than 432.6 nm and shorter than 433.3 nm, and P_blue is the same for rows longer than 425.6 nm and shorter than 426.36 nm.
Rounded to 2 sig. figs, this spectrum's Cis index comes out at 88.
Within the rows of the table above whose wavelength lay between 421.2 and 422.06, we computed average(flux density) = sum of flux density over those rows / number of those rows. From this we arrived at 28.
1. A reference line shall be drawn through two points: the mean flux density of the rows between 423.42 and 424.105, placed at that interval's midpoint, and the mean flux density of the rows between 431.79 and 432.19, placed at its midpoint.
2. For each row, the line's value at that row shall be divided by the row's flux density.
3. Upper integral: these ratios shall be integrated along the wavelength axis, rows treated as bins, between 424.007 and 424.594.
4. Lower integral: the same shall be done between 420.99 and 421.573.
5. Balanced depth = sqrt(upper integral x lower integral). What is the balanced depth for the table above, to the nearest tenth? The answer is 0.5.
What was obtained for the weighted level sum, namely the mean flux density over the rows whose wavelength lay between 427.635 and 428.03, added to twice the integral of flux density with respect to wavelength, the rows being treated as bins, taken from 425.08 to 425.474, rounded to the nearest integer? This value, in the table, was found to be 40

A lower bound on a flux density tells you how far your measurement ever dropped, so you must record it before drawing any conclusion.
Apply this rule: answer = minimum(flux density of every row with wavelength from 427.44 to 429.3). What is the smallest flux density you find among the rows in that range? 12.91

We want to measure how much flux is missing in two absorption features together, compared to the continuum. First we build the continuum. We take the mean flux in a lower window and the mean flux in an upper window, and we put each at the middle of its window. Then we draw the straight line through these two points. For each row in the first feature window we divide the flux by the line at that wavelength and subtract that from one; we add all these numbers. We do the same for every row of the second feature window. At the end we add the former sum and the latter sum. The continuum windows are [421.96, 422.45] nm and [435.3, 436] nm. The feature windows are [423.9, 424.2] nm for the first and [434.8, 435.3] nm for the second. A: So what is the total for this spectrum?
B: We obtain 2.3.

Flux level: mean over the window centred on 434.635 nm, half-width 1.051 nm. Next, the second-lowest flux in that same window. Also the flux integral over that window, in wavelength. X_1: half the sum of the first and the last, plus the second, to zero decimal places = 61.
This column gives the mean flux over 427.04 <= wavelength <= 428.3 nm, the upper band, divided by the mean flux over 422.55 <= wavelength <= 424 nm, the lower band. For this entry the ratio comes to 0.86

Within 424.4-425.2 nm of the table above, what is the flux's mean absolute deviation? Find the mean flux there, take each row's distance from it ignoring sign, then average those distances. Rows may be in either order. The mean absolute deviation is 1.9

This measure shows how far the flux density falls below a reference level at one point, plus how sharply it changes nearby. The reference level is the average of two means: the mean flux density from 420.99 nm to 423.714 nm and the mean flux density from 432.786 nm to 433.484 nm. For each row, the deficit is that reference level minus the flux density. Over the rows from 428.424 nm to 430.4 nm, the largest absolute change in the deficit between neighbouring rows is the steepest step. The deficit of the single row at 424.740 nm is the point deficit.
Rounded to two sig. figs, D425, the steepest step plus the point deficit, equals 20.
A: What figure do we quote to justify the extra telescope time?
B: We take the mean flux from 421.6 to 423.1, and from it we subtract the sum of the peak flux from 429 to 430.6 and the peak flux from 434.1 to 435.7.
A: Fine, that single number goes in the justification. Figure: -48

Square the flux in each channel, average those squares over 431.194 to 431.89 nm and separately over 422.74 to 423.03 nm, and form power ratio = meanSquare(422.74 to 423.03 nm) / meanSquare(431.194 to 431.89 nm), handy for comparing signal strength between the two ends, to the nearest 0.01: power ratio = 0.73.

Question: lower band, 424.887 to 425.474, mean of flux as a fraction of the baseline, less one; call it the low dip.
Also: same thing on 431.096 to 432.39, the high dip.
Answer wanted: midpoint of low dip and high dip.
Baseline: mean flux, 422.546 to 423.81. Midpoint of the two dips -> 0.18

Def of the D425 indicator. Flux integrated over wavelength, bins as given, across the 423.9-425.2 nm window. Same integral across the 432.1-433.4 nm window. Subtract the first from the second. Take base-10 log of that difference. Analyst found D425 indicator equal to 1.9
